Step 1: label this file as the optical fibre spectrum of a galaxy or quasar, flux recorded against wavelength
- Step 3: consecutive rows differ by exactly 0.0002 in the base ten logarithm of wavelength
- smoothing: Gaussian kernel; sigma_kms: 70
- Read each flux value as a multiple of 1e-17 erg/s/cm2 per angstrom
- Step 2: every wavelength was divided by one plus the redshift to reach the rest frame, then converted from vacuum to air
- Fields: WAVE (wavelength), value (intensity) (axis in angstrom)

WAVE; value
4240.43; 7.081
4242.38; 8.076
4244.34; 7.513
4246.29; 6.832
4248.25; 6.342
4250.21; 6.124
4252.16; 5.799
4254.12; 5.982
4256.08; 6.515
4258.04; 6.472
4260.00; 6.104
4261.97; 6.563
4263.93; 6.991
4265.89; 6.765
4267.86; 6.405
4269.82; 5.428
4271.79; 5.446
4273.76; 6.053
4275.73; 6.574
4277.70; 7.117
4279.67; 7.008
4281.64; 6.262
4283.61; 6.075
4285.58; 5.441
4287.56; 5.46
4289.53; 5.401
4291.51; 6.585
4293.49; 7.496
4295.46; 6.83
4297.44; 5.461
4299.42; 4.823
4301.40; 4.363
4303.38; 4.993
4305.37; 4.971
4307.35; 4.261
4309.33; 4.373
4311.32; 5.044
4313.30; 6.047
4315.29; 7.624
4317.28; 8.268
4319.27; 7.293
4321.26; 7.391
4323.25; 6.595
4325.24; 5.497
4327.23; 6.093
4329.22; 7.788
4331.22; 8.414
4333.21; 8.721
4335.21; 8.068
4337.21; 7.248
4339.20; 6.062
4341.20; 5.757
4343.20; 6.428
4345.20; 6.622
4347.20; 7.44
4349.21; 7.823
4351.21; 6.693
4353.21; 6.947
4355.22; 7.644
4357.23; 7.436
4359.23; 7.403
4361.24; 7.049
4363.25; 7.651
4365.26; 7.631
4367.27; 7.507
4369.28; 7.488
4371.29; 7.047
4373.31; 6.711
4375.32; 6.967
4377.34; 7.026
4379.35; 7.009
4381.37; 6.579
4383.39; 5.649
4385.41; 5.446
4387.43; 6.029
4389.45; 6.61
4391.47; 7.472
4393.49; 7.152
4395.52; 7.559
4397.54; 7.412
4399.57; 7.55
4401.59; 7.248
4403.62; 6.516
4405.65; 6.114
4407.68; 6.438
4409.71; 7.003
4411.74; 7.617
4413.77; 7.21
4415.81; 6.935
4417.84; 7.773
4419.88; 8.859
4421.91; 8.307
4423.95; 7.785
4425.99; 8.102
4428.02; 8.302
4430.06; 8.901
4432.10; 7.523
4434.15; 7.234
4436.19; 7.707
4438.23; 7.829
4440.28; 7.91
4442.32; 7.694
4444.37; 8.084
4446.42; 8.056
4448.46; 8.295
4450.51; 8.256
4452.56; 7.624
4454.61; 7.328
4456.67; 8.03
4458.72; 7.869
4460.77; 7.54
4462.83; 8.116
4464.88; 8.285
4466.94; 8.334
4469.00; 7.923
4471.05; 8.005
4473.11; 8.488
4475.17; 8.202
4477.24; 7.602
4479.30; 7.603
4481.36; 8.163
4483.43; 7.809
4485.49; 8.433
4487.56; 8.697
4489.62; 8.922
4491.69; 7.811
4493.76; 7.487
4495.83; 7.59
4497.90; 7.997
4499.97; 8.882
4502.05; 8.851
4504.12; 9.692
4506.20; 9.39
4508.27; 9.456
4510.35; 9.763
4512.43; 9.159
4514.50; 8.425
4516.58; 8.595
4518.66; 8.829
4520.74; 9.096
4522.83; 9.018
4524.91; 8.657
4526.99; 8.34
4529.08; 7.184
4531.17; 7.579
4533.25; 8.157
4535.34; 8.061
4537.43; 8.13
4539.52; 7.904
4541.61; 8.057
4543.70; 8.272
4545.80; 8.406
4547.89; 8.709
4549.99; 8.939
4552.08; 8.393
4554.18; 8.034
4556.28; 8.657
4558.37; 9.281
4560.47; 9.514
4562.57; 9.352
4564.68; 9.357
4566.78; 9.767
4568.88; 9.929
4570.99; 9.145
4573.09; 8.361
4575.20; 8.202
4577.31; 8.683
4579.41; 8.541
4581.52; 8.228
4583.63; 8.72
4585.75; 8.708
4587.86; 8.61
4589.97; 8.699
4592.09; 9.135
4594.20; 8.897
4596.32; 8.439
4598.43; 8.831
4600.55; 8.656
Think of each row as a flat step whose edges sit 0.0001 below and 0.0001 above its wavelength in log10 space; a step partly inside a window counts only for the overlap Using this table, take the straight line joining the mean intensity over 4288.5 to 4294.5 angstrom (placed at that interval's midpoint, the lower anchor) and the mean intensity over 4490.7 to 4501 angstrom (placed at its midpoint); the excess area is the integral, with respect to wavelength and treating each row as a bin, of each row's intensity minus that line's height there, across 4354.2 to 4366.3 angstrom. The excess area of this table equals 6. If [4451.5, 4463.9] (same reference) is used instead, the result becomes 1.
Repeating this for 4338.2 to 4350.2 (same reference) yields -2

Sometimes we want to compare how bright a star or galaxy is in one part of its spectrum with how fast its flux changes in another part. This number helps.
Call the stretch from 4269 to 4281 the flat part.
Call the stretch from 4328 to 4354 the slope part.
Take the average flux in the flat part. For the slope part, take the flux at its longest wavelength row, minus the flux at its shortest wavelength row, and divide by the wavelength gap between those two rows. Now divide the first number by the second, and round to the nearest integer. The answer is -179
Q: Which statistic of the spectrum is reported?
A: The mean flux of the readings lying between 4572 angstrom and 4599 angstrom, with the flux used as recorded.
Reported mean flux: 8.6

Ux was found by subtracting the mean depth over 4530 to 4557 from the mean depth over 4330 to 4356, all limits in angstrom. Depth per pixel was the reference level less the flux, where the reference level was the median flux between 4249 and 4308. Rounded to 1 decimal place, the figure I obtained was 1.0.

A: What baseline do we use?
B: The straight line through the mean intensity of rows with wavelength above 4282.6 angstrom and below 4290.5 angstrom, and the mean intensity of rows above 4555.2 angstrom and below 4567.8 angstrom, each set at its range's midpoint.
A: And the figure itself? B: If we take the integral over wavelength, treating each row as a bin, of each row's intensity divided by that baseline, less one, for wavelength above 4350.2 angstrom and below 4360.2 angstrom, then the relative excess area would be 1.1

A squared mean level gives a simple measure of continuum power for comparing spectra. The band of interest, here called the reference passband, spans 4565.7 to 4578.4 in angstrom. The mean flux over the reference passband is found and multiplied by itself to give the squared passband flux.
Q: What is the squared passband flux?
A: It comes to 81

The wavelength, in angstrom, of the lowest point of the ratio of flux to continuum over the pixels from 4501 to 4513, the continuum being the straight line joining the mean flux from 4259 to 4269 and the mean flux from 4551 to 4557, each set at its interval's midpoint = 4502.05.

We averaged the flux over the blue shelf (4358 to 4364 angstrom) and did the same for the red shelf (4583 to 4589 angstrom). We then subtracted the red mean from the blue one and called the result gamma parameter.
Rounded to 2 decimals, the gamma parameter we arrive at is -1.31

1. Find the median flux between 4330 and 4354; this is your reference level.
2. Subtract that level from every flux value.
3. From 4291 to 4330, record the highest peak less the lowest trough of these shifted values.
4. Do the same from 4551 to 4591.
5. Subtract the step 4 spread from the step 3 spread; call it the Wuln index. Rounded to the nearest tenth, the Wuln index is 2.1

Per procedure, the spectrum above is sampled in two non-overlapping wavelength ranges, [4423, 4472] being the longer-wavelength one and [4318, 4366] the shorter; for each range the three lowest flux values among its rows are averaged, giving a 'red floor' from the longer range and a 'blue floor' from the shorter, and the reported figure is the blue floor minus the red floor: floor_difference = -1.6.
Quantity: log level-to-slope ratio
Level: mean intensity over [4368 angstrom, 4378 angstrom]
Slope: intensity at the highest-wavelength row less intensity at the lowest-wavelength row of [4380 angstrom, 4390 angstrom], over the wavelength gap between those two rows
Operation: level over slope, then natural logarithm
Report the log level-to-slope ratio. 7.5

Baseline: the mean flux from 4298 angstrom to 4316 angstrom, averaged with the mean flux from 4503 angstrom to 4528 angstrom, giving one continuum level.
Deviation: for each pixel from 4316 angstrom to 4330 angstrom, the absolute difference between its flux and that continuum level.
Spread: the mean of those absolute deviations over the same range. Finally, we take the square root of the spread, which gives 0.88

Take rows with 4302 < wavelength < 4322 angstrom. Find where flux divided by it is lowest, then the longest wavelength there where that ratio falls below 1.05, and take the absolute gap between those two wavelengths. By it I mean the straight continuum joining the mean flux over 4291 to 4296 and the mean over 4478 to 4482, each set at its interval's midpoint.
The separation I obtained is 13.9 angstrom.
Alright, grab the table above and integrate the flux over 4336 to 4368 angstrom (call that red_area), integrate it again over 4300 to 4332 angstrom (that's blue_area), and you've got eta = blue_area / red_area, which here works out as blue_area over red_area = 0.87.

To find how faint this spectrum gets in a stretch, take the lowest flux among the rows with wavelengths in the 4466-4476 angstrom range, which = 7.923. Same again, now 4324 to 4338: 5.497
